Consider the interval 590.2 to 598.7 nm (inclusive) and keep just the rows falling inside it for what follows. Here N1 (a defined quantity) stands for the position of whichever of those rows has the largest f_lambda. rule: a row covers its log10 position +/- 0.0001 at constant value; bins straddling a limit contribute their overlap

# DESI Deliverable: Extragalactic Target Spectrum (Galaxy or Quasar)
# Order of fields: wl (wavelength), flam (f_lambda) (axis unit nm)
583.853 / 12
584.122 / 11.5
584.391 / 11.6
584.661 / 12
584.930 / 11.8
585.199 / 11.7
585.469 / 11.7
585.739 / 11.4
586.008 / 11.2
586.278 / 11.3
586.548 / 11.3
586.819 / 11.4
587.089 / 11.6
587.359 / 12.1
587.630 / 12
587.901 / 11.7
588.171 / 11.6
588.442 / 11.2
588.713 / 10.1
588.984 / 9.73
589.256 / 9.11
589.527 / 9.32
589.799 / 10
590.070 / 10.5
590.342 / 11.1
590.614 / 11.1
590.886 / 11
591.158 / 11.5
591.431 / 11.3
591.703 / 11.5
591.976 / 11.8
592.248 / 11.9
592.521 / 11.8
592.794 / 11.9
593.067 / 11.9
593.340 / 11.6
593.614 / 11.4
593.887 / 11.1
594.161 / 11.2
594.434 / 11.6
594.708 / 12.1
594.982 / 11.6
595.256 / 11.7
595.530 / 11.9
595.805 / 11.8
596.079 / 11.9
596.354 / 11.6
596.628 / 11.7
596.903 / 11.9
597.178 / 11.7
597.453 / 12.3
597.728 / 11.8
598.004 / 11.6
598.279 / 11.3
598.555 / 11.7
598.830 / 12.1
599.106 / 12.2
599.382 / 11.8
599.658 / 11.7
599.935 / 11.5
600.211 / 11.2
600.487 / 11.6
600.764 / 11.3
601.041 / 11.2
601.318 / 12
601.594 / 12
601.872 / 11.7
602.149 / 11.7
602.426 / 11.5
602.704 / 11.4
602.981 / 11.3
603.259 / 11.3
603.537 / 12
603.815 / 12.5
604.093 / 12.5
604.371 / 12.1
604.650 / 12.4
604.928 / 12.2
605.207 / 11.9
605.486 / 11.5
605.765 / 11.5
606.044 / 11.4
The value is 597.453 nm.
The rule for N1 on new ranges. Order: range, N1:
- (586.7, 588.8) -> 587.359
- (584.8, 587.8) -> 587.359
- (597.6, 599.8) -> 599.106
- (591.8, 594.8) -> 594.708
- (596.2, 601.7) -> 597.453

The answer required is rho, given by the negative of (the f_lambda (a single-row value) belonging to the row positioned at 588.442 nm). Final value -11.2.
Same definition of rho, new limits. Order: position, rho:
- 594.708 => -12.1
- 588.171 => -11.6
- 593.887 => -11.1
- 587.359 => -12.1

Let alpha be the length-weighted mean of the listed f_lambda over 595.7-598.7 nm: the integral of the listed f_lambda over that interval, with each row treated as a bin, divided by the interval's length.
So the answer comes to 11.8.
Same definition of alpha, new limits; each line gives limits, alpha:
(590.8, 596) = 11.6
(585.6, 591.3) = 11.0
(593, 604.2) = 11.7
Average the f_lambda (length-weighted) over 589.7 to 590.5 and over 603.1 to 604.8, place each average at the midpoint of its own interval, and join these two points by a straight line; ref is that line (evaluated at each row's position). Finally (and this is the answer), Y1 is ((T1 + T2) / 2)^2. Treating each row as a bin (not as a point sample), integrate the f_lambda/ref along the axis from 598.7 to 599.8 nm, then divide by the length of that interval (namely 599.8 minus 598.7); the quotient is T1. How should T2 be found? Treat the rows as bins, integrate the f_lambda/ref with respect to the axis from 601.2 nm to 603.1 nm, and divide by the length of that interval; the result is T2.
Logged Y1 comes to 1.01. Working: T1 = 1.03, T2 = 0.98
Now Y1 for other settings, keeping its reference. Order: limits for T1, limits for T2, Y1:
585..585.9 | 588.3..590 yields 1.11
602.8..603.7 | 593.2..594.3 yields 0.99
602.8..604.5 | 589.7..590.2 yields 0.96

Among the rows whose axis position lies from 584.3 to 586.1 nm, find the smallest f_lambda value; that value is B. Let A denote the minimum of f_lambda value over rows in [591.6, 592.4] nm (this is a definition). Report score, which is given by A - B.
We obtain 0.30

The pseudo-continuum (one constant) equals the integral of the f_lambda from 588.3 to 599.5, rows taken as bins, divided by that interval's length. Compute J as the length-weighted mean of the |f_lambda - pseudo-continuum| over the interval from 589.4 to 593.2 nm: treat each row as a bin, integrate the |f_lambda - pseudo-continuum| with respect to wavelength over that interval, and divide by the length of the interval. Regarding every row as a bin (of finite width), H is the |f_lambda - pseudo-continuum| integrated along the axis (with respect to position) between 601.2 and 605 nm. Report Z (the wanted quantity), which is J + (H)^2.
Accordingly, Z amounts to 4.8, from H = 2.1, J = 0.57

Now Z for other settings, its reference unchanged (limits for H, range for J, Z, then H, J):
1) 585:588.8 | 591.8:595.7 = 1.8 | 1.2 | 0.36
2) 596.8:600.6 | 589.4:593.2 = 2.9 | 1.5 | 0.57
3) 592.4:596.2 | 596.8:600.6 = 2.3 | 1.4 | 0.40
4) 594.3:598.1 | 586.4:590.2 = 3.5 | 1.6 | 0.85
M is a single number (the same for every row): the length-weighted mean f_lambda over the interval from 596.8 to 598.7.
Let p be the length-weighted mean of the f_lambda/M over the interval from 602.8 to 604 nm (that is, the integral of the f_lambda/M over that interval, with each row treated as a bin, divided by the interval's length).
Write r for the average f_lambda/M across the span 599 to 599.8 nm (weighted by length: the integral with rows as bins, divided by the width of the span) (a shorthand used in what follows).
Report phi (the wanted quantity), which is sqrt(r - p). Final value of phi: 0.084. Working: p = 1.00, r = 1.010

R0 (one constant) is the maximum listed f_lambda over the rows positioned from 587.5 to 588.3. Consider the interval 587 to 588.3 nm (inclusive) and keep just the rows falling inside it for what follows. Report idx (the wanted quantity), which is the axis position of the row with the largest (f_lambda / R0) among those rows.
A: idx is 587.359 nm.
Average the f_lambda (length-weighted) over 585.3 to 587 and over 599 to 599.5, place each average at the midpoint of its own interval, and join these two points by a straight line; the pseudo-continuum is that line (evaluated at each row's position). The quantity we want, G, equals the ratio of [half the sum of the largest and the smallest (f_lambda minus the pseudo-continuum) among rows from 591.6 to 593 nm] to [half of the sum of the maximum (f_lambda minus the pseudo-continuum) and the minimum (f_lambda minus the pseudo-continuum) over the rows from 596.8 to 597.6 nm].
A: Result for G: 0.4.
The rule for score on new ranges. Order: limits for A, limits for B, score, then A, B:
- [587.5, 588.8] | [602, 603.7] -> -1.20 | 10.1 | 11.3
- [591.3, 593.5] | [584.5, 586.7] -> 0.10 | 11.3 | 11.2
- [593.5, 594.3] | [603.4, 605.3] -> -0.80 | 11.1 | 11.9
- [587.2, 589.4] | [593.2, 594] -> -1.99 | 9.11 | 11.1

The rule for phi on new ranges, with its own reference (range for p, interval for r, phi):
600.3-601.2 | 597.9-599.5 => 0.190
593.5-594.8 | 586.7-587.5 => 0.145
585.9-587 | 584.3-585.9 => 0.181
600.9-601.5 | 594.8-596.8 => 0.099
